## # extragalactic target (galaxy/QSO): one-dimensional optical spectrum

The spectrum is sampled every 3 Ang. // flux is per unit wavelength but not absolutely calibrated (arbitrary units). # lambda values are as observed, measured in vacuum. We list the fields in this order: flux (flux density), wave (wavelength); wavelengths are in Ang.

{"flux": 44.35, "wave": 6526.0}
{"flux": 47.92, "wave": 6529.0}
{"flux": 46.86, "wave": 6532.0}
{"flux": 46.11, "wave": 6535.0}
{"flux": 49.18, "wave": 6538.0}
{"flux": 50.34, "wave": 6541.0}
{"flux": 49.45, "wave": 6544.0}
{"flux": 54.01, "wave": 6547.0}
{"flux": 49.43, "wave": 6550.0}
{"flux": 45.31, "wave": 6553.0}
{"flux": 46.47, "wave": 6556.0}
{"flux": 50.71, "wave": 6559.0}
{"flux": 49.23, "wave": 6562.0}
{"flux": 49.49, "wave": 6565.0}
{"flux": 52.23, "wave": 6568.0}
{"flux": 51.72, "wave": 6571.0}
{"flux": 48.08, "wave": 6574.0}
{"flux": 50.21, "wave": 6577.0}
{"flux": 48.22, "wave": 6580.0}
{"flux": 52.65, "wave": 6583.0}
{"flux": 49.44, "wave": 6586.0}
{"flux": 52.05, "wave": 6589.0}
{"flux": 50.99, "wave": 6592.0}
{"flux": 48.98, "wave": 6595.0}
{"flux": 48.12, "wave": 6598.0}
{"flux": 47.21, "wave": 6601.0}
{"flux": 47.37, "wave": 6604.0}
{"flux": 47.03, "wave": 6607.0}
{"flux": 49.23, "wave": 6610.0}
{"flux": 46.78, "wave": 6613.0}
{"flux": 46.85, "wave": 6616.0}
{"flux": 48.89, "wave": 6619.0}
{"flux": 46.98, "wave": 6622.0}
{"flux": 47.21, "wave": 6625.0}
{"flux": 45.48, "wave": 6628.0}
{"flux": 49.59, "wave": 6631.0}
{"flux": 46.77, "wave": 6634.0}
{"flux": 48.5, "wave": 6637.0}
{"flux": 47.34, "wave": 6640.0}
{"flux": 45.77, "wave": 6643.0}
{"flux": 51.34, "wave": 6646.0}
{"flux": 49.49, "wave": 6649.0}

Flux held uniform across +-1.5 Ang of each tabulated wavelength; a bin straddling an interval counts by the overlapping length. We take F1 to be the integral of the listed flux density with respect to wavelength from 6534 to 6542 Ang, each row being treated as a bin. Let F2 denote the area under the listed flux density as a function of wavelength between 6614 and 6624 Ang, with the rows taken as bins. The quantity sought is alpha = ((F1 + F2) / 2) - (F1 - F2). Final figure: 518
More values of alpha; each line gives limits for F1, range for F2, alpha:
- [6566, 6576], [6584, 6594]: 509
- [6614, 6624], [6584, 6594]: 525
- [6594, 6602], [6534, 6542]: 391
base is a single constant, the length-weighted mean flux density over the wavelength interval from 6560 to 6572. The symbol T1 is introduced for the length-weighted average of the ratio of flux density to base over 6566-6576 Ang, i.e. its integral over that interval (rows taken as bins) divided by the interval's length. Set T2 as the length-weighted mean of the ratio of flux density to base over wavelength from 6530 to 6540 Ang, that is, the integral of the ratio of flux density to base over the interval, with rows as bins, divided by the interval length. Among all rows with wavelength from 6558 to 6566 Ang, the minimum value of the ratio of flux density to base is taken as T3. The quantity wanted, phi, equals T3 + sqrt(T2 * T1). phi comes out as 1.94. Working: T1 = 0.999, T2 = 0.939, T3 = 0.972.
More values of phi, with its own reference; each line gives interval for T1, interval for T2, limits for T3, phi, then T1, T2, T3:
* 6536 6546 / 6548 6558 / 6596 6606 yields 1.89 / 0.982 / 0.940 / 0.933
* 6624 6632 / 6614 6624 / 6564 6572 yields 1.91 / 0.934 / 0.939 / 0.978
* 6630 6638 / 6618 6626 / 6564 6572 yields 1.92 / 0.952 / 0.941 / 0.978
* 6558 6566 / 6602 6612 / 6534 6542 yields 1.87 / 0.983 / 0.944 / 0.911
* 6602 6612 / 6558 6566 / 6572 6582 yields 1.91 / 0.944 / 0.983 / 0.950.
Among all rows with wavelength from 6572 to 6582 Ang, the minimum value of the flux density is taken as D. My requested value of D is 48.08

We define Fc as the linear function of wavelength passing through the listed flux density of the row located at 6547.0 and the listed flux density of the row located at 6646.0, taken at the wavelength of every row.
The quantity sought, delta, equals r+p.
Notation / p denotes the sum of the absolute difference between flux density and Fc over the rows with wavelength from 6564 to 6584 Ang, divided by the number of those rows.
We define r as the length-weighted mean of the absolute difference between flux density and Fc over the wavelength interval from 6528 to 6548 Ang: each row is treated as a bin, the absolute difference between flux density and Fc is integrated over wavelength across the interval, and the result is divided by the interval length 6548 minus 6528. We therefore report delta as 8.1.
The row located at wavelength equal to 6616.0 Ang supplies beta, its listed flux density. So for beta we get 46.85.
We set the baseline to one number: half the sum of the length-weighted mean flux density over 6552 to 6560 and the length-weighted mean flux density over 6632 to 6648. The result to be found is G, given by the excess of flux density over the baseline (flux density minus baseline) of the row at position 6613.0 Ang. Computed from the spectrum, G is -1.0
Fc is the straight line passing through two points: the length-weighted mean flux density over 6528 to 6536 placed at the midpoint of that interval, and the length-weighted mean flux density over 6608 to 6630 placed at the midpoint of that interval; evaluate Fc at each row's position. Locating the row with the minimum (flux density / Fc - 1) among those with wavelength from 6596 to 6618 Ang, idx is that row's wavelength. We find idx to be 6613.0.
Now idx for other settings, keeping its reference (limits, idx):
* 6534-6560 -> 6553.0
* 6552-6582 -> 6553.0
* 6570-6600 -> 6598.0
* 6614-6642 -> 6628.0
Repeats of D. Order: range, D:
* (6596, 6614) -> 46.78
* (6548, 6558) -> 45.31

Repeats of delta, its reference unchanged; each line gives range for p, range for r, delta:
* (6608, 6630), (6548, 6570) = 9.3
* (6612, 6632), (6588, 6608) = 8.4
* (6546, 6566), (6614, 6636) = 9.0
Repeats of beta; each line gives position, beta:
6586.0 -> 49.44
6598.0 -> 48.12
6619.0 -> 48.89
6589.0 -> 52.05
